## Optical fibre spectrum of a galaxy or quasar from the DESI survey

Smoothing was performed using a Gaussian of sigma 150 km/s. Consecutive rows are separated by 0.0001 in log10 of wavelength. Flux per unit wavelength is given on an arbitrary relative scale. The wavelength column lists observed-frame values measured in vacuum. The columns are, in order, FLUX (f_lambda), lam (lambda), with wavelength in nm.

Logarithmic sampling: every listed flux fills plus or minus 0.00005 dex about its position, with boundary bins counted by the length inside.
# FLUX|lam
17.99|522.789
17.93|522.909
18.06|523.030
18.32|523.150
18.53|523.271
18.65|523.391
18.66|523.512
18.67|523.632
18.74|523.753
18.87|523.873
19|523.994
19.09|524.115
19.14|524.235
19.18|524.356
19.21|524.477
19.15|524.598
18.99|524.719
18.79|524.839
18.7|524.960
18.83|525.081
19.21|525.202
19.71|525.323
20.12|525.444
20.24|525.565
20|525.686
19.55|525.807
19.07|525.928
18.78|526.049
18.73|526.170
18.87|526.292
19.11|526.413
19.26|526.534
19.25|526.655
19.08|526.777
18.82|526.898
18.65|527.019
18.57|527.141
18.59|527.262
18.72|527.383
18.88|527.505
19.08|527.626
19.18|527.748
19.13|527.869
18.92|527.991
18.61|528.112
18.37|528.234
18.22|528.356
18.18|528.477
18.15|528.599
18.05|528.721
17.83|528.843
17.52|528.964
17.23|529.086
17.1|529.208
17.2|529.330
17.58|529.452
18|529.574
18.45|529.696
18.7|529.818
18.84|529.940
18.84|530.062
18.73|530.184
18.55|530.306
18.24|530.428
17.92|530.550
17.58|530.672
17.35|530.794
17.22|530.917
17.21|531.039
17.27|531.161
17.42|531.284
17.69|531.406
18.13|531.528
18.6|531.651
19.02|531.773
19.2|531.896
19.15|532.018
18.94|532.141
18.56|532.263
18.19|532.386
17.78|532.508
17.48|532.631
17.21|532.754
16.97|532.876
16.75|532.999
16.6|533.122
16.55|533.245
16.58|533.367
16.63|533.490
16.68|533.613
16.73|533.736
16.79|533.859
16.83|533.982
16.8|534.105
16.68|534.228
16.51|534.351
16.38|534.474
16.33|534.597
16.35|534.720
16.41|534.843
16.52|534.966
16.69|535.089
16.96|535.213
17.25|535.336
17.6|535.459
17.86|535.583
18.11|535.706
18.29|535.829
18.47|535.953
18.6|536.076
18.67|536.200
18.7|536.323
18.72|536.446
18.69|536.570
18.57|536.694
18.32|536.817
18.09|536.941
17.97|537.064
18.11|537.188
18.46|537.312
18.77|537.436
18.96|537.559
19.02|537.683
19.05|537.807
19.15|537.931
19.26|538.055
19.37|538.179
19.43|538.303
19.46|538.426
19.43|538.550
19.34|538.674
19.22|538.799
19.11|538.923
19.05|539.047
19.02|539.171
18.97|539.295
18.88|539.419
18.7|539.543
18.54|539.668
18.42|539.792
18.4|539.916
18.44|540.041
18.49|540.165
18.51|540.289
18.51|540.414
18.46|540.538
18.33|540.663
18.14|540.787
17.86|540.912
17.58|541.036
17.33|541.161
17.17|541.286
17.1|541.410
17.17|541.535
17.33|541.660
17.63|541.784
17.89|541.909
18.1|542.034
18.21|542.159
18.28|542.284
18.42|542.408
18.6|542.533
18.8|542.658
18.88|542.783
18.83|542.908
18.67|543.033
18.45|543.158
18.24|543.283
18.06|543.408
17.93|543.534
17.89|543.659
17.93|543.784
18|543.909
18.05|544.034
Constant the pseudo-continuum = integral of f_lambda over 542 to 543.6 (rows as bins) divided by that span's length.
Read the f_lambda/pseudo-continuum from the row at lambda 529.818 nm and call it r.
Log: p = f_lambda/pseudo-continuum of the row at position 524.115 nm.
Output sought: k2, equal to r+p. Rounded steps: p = 1.04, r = 1.01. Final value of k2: 2.05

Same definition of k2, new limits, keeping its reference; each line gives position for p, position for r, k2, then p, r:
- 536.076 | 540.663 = 2.00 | 1.01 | 0.99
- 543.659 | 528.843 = 1.94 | 0.97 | 0.97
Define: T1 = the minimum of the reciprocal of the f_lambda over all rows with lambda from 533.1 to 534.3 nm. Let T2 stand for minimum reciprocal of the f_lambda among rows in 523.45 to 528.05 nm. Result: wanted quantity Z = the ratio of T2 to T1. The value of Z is 0.832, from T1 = 0.0594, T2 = 0.0494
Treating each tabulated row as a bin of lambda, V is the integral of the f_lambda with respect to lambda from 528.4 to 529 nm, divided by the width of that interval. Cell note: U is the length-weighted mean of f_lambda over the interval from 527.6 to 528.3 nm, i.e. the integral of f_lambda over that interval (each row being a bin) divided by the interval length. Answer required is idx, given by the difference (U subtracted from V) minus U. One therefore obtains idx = -19.7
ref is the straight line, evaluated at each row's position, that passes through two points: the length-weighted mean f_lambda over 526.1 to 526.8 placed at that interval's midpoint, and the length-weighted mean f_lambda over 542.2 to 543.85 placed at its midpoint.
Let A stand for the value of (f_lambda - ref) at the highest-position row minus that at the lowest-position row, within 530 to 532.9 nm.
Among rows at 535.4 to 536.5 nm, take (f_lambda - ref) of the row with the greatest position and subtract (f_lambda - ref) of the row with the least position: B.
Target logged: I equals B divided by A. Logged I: -0.7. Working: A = -1.76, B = 1.16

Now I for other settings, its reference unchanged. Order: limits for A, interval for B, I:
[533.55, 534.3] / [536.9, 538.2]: 56.0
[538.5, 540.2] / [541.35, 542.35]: -1.4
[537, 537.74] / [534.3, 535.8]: 1.5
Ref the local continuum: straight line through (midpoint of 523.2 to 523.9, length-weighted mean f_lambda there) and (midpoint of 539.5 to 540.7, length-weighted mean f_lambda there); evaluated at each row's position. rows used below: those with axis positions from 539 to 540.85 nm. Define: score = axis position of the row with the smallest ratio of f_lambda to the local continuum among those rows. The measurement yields 540.787 nm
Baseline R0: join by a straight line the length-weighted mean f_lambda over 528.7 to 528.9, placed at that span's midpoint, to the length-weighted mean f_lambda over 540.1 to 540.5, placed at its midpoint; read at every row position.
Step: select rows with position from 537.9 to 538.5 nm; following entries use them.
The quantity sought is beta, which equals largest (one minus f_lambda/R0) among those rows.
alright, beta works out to -0.04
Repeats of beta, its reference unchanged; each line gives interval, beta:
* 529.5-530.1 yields 0.00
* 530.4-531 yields 0.04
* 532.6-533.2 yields 0.08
